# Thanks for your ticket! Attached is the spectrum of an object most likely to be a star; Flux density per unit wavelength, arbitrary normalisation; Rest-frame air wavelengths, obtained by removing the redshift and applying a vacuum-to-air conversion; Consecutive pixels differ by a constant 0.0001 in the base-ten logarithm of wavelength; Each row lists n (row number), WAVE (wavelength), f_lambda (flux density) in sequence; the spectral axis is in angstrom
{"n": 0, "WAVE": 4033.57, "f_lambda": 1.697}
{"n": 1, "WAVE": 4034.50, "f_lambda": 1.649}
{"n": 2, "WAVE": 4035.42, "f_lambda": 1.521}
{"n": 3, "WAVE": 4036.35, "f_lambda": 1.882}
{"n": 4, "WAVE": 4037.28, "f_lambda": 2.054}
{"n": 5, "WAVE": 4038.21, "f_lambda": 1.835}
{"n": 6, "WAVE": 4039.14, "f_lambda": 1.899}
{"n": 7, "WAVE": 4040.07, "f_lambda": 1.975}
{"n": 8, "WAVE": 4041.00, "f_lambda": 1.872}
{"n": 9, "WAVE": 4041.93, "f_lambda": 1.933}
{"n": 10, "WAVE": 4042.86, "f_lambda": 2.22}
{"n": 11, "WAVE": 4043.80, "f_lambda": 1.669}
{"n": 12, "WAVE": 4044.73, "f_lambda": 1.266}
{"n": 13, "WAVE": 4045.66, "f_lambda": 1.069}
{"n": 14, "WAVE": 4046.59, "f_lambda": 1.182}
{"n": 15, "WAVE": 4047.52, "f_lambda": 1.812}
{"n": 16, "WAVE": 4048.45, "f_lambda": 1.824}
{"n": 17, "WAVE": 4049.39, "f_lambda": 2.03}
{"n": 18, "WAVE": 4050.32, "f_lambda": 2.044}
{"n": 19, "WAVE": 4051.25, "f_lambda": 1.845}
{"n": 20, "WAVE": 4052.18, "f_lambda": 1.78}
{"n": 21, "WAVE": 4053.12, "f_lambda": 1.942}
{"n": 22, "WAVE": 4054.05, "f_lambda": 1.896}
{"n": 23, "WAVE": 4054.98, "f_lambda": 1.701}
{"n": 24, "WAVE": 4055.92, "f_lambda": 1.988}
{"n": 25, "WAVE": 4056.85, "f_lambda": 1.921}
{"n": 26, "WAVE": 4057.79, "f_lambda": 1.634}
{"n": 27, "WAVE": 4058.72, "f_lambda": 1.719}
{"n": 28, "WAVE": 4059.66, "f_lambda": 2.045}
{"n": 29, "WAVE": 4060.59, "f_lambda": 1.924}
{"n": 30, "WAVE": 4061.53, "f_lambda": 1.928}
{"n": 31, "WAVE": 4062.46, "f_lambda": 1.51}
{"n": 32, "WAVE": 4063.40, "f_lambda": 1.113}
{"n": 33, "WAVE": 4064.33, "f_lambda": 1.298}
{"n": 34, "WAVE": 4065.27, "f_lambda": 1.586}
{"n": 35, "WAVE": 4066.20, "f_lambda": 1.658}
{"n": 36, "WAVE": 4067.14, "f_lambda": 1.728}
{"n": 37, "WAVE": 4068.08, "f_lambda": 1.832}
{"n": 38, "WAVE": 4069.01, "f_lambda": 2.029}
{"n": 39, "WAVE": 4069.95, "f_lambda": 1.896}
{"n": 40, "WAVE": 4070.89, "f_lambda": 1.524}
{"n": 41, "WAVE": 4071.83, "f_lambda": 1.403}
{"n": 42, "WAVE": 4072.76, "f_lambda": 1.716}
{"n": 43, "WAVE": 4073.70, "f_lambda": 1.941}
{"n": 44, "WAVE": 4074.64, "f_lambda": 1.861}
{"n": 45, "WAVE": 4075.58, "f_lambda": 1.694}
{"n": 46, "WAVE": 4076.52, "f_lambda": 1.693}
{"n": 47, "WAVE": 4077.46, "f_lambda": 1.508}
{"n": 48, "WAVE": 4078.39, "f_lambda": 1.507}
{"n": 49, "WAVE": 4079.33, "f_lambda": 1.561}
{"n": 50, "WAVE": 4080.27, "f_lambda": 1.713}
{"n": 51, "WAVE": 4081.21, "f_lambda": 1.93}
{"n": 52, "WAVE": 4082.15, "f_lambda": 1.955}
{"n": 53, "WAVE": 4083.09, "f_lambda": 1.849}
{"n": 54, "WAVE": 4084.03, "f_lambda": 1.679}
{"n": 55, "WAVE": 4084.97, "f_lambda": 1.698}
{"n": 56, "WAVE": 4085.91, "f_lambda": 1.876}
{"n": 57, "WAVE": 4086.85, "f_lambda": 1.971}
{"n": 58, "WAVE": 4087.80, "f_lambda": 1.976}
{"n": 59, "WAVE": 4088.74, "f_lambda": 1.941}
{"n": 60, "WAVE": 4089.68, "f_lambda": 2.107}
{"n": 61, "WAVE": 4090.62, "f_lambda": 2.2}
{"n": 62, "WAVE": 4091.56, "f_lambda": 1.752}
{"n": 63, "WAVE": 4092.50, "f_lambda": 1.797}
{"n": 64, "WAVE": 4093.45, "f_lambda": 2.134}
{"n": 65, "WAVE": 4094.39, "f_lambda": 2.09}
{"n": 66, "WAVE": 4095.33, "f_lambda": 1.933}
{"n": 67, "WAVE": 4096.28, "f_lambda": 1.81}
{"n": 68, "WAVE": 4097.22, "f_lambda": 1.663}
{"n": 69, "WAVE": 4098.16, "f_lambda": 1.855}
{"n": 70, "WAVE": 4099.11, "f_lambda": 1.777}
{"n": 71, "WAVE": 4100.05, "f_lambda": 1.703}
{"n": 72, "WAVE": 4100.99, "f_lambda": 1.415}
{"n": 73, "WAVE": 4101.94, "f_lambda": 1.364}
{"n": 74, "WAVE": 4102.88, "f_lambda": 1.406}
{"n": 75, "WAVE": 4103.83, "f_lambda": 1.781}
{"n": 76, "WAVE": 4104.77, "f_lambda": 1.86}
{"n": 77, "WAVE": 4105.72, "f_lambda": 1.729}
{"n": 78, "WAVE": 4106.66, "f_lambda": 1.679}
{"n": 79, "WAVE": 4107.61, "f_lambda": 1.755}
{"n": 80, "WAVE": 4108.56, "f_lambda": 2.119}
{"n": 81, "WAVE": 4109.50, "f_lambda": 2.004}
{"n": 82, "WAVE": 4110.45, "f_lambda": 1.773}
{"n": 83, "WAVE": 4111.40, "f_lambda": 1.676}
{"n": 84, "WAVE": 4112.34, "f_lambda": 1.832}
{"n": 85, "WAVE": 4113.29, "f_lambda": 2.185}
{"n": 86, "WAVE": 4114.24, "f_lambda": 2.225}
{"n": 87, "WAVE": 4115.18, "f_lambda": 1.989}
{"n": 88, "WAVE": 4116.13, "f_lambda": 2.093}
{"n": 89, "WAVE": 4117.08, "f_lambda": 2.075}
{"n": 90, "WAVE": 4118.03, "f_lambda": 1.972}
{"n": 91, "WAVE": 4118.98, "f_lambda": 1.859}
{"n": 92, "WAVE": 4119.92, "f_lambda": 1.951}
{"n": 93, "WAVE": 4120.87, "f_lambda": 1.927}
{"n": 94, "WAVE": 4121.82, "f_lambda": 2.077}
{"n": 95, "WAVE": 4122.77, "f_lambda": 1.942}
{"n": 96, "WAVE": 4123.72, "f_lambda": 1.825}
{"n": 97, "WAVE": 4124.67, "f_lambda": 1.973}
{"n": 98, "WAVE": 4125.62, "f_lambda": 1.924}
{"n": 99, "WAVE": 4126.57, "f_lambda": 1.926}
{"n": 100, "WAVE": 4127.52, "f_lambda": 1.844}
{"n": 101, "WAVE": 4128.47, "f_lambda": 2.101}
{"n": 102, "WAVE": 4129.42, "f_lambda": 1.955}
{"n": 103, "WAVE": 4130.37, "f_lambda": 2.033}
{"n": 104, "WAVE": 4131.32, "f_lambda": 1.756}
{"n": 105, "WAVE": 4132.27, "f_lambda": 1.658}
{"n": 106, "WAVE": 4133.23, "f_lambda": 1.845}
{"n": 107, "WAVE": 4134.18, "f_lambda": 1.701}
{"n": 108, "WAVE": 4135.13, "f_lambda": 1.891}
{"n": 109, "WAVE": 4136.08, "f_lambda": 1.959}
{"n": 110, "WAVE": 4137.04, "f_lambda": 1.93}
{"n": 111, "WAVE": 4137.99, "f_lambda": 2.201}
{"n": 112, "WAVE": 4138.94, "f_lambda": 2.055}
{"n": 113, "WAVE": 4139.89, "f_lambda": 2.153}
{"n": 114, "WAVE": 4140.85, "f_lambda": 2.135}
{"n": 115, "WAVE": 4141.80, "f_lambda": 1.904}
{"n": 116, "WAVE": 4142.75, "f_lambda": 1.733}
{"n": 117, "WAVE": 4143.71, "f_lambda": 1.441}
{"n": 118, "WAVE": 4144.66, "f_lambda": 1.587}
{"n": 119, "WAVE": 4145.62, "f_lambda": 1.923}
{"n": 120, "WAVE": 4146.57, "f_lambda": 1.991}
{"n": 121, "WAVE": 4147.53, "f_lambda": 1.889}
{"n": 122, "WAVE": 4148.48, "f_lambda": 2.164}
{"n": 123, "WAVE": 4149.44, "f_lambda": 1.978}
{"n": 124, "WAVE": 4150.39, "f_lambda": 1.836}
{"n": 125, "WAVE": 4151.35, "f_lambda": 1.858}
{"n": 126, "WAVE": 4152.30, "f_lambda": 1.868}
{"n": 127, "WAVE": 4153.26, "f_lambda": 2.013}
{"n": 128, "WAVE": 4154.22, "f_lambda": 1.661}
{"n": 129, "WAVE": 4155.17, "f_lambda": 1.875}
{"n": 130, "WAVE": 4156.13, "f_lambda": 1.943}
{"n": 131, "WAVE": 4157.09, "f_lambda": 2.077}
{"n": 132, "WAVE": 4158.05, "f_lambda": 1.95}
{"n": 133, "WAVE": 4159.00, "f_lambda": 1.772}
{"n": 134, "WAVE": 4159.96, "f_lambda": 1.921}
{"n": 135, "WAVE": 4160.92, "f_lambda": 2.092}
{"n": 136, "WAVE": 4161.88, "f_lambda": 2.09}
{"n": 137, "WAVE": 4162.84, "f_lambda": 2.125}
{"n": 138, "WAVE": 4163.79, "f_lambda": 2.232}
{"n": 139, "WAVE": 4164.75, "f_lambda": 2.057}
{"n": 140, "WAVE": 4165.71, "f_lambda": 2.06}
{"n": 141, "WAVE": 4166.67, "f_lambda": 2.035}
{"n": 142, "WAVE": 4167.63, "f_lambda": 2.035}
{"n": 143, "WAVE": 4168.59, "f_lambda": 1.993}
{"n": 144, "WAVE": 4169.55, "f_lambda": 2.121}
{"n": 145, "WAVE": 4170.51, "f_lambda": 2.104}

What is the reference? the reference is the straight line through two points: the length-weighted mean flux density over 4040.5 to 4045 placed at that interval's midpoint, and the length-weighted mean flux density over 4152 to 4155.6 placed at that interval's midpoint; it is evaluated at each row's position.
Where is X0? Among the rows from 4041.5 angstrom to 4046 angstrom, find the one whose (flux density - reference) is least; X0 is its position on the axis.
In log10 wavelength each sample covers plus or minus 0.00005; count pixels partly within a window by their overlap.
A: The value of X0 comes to 4045.66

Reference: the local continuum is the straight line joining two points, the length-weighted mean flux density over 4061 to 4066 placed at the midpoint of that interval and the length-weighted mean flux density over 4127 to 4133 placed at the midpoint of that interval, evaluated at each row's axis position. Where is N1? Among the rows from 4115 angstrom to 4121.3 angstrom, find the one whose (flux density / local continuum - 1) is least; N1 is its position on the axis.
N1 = 4118.98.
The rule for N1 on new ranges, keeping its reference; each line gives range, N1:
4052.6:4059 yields 4057.79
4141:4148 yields 4143.71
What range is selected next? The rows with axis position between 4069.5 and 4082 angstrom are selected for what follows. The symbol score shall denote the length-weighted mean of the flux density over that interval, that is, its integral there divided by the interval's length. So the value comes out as 1.69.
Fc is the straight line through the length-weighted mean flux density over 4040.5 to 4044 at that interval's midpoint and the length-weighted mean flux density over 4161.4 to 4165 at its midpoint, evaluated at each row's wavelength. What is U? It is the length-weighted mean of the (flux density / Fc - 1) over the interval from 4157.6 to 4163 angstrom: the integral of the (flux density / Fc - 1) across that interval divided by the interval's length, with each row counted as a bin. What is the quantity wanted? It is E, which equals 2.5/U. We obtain -37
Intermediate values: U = -0.07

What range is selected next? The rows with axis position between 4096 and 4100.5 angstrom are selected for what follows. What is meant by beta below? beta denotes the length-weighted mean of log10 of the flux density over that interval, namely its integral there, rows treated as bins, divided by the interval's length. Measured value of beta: 0.25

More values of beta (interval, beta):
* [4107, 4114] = 0.28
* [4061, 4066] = 0.17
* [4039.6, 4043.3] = 0.30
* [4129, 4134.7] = 0.26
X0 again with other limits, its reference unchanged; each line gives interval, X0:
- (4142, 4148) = 4143.71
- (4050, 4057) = 4054.98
